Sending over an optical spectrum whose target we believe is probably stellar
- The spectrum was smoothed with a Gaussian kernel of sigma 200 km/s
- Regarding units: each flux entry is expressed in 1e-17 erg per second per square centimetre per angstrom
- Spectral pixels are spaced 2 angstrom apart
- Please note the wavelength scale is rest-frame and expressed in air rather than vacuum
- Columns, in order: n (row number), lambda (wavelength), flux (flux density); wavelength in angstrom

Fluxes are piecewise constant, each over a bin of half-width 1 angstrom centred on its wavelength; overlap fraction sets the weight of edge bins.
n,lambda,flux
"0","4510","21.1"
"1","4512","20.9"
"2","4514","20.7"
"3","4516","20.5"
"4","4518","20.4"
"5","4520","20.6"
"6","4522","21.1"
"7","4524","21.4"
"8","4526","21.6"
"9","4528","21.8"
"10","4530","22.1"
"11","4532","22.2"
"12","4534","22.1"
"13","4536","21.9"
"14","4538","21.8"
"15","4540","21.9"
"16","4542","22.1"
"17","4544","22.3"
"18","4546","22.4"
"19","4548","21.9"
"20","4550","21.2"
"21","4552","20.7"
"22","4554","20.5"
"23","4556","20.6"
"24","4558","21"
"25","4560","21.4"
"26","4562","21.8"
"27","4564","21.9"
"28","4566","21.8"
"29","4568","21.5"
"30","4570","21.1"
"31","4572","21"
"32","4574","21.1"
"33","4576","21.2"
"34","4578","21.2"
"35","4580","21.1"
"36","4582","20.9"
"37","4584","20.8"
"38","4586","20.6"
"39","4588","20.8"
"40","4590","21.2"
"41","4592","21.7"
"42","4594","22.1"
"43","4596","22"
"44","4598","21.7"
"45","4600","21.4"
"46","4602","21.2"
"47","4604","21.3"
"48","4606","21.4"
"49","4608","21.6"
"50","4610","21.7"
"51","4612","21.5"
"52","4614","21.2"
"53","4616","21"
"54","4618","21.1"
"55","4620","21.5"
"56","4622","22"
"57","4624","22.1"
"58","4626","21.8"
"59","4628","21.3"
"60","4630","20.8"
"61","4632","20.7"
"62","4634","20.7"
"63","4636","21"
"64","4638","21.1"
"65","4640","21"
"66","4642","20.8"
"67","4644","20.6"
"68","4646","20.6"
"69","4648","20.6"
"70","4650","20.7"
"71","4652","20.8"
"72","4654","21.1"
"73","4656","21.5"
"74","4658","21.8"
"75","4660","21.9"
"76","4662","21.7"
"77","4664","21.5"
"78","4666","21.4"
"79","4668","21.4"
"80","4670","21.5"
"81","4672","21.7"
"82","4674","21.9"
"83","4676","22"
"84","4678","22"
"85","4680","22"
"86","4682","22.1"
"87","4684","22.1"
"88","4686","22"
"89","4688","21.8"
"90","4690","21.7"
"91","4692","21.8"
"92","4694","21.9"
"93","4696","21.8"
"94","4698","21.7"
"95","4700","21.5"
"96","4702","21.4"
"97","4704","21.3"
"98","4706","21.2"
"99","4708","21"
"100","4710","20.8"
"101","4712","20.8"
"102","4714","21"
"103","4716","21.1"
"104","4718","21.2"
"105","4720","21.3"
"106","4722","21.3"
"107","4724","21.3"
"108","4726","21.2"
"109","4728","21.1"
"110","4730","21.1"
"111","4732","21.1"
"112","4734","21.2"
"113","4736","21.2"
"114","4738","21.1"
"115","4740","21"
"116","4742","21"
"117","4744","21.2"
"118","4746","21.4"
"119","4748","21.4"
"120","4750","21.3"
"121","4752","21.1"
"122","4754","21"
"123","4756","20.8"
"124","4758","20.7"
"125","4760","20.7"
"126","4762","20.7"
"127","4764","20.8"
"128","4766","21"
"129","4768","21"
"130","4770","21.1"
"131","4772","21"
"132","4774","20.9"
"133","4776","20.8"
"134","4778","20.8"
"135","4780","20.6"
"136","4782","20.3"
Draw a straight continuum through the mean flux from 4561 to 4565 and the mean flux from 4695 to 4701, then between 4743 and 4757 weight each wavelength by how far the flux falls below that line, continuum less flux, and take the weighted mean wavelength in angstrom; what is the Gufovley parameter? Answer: 4751.5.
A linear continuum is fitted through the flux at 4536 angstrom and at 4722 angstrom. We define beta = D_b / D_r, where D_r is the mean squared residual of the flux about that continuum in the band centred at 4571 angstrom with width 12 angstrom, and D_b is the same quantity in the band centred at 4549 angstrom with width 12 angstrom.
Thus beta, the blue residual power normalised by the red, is 2.0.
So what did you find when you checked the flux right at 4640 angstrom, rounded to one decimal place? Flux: 21.0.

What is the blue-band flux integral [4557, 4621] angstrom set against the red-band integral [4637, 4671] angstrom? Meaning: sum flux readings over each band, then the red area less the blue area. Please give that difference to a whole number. -646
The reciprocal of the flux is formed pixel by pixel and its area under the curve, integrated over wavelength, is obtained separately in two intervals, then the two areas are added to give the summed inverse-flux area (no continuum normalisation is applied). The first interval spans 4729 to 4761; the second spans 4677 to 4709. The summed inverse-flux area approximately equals 2.993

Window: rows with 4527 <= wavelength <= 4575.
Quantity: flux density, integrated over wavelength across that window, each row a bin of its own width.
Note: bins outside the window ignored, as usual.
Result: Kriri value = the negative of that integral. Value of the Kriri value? -1036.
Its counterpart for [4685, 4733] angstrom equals -1025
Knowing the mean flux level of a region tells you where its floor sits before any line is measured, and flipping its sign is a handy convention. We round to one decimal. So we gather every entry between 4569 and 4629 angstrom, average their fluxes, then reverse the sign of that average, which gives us -21.4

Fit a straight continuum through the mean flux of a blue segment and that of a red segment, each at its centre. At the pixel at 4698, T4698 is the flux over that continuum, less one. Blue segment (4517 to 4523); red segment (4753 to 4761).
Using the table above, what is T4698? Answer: 0.045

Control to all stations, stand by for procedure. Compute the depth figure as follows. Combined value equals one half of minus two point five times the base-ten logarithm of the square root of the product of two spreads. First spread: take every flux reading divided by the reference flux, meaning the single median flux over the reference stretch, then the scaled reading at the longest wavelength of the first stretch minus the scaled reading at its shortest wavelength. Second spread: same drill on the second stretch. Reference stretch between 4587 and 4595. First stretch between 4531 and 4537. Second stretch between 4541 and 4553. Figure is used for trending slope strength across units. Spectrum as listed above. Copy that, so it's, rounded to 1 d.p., 1.9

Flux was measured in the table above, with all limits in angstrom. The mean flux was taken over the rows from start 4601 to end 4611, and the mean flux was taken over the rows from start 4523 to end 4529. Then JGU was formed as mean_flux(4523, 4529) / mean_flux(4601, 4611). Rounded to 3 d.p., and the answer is 1.007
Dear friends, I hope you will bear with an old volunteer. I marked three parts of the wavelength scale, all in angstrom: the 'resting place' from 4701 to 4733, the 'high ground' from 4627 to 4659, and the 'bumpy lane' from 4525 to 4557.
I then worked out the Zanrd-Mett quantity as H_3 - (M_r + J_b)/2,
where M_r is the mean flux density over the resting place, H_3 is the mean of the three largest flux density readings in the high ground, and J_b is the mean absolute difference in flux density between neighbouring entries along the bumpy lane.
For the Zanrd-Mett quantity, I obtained 10.8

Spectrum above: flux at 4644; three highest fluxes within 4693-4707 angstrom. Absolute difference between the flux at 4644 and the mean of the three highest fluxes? 1.2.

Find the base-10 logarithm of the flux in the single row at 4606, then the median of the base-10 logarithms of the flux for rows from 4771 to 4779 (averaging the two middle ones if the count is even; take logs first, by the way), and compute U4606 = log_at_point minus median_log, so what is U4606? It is 0.011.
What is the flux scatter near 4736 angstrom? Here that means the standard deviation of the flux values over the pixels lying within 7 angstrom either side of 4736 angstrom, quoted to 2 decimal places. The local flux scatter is 0.08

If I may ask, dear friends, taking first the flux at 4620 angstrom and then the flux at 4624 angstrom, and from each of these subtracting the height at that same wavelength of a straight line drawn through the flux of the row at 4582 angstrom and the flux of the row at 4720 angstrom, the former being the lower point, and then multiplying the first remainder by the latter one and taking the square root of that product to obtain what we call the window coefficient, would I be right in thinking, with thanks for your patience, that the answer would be 0.73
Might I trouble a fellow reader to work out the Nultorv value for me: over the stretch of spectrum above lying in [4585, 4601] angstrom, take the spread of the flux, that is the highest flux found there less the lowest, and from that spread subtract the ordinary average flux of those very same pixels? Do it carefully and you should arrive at -19.9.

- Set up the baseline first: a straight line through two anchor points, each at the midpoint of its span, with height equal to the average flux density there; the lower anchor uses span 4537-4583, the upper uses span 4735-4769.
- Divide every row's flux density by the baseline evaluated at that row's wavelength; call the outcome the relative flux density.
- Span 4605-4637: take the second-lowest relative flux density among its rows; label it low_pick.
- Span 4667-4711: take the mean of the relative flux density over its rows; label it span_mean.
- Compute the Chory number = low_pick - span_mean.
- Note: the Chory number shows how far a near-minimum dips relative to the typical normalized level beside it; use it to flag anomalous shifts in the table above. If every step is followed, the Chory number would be -0.05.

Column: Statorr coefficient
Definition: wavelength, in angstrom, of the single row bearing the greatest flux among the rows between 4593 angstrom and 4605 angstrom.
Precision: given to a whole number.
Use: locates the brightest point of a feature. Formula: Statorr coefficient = 4594 angstrom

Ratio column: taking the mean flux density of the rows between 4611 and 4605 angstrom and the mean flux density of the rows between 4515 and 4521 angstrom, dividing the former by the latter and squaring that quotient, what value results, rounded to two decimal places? 1.11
